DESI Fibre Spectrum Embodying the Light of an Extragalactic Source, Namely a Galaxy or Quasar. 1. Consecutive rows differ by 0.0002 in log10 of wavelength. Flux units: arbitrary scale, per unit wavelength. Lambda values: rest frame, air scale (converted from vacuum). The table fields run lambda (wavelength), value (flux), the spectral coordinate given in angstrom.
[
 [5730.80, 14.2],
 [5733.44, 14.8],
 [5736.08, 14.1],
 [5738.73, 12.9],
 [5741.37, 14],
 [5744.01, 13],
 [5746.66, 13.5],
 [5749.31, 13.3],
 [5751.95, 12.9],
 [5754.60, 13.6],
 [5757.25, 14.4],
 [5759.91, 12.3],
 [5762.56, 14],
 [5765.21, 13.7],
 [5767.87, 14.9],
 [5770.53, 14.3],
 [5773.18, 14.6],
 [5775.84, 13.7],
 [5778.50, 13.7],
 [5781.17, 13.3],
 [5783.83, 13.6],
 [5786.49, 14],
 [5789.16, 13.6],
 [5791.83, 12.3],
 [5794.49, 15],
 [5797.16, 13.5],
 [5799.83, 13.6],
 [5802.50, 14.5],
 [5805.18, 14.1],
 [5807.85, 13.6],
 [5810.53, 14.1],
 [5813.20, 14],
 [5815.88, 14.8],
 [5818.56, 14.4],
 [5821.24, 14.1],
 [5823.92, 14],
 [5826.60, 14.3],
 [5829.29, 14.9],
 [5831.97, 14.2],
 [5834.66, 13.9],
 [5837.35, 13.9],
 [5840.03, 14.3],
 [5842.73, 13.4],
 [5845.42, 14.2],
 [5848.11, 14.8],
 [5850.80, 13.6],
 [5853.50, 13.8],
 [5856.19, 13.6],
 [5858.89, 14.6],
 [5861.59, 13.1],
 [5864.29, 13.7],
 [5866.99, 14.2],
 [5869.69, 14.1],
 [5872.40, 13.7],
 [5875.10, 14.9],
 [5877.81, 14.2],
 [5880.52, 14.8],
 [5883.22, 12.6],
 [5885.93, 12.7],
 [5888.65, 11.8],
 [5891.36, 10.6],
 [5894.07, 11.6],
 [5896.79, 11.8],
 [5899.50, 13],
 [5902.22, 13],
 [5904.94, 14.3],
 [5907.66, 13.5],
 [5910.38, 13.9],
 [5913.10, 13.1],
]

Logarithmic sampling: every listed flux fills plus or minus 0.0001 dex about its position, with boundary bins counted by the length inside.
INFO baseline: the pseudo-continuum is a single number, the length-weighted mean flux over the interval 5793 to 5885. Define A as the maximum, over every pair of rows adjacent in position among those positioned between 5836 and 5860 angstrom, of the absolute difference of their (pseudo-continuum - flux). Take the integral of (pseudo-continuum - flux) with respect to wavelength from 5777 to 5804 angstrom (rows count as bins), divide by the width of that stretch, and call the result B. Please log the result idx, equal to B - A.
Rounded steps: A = 1.2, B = 0.4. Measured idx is -0.85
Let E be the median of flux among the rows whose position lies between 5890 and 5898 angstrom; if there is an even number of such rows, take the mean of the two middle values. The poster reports 11.6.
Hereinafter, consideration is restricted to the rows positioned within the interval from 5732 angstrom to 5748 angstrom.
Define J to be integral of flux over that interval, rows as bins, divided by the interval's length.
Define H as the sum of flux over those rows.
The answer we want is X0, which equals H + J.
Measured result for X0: 96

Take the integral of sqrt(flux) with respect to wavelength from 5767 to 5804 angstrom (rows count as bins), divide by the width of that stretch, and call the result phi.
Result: 3.725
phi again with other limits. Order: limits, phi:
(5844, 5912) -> 3.664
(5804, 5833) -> 3.772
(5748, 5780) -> 3.711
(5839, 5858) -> 3.736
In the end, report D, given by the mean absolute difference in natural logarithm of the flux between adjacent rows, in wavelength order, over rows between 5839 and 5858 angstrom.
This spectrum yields 0.05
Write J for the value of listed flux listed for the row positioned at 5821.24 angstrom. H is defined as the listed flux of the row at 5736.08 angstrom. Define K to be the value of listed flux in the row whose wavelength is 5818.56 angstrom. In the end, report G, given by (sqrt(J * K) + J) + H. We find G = 42.4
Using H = 14.1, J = 14.1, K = 14.4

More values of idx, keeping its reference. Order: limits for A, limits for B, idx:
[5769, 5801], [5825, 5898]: -2.24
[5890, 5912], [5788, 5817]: -1.15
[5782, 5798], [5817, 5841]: -2.86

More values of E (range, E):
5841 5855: 13.8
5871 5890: 13.7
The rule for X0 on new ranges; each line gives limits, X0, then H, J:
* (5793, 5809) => 98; 84.3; 14.0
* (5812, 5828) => 100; 85.6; 14.3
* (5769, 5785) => 97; 83.2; 13.9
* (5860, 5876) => 98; 83.7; 13.9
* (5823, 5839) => 99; 85.2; 14.2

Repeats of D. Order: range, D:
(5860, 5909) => 0.06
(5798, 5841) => 0.03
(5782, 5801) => 0.08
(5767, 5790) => 0.03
